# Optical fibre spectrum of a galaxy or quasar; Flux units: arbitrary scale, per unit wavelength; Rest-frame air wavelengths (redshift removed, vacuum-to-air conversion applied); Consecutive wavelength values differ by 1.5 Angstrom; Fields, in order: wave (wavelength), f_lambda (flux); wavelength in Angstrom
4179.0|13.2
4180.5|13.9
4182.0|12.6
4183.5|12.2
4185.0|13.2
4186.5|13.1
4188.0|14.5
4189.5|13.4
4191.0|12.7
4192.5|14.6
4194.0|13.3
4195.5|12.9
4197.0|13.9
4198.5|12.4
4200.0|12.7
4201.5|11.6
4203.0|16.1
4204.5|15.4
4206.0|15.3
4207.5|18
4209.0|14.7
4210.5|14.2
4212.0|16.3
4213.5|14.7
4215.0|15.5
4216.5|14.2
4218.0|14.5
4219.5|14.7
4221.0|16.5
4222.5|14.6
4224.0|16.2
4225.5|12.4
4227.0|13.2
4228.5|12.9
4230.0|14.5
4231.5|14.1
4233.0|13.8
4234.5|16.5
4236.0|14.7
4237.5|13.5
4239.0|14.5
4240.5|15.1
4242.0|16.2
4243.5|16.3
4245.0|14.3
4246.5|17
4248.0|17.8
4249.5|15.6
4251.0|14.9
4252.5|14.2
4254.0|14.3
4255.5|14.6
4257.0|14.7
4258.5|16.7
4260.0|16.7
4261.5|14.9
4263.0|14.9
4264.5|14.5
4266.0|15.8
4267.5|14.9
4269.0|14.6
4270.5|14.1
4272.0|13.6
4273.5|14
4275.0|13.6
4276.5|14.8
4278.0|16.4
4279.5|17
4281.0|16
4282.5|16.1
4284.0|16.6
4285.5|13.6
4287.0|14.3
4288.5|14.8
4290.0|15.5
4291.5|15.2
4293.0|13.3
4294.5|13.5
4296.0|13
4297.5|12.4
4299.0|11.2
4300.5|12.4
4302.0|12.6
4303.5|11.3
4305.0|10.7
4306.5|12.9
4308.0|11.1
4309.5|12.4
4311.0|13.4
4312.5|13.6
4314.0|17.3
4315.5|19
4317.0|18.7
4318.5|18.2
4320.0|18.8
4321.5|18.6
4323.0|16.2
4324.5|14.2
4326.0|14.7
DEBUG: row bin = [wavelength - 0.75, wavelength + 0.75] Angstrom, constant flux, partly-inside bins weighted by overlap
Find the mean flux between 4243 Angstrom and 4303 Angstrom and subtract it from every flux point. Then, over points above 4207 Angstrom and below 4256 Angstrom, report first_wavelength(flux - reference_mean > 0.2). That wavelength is 4207.5 Angstrom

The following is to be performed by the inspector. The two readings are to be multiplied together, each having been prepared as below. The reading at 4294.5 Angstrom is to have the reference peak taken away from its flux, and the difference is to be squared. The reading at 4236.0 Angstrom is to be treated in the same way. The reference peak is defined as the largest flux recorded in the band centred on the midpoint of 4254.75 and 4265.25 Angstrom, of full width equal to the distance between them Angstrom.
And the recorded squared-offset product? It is 41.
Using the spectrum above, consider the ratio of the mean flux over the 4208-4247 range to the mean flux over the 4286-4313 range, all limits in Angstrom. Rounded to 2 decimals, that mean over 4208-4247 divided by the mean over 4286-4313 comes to 1.14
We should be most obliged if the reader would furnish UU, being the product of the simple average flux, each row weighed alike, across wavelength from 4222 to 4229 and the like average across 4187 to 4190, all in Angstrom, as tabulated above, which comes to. 193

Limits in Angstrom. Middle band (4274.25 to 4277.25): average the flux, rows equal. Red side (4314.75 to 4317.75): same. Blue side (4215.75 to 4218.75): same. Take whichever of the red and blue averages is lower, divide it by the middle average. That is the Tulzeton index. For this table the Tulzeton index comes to 1.01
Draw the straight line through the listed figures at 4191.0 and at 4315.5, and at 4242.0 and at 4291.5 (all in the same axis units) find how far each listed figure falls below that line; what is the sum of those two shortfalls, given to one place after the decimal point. 1.7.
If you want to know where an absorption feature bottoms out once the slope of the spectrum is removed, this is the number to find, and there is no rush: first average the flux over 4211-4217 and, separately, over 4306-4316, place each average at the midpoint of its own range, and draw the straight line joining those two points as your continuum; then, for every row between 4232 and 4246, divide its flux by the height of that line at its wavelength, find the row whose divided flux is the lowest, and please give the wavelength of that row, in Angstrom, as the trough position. 4237.5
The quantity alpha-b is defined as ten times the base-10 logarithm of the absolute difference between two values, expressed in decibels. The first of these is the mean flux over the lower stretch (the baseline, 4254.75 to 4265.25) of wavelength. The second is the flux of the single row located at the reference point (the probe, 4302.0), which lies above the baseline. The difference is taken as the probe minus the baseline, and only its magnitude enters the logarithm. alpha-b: 4.3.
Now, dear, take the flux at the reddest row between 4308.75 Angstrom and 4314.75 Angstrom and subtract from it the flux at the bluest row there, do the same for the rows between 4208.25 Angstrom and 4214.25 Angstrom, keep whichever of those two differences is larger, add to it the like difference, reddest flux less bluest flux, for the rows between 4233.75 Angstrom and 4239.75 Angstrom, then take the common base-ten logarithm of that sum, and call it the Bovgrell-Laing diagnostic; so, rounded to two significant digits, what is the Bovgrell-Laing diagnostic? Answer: 0.46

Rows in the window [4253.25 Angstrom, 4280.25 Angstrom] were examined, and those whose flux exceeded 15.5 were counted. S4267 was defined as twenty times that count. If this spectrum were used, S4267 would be 100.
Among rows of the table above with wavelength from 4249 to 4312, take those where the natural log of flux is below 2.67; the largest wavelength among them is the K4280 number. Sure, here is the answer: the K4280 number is 4311.0 Angstrom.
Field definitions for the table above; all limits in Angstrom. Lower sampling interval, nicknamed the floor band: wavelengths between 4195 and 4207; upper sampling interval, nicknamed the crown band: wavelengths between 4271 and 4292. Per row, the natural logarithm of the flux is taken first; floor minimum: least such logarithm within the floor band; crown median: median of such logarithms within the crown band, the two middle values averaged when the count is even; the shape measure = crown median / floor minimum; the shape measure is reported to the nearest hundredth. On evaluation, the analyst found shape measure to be 1.10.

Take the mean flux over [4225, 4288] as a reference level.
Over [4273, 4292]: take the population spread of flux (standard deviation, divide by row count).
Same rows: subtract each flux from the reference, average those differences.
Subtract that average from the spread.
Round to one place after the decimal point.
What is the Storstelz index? 1.4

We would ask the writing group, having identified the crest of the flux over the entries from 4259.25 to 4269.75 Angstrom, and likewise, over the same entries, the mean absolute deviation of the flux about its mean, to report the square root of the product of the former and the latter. 3.2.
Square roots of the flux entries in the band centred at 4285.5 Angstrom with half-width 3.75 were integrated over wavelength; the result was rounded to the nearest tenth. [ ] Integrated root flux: 29.1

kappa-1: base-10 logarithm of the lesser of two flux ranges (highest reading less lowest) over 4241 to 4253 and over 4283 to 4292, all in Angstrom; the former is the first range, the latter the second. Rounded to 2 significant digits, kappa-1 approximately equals 0.48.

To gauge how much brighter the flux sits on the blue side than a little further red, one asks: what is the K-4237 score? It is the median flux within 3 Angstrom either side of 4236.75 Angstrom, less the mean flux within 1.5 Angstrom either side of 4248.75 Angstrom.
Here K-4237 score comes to -2.1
